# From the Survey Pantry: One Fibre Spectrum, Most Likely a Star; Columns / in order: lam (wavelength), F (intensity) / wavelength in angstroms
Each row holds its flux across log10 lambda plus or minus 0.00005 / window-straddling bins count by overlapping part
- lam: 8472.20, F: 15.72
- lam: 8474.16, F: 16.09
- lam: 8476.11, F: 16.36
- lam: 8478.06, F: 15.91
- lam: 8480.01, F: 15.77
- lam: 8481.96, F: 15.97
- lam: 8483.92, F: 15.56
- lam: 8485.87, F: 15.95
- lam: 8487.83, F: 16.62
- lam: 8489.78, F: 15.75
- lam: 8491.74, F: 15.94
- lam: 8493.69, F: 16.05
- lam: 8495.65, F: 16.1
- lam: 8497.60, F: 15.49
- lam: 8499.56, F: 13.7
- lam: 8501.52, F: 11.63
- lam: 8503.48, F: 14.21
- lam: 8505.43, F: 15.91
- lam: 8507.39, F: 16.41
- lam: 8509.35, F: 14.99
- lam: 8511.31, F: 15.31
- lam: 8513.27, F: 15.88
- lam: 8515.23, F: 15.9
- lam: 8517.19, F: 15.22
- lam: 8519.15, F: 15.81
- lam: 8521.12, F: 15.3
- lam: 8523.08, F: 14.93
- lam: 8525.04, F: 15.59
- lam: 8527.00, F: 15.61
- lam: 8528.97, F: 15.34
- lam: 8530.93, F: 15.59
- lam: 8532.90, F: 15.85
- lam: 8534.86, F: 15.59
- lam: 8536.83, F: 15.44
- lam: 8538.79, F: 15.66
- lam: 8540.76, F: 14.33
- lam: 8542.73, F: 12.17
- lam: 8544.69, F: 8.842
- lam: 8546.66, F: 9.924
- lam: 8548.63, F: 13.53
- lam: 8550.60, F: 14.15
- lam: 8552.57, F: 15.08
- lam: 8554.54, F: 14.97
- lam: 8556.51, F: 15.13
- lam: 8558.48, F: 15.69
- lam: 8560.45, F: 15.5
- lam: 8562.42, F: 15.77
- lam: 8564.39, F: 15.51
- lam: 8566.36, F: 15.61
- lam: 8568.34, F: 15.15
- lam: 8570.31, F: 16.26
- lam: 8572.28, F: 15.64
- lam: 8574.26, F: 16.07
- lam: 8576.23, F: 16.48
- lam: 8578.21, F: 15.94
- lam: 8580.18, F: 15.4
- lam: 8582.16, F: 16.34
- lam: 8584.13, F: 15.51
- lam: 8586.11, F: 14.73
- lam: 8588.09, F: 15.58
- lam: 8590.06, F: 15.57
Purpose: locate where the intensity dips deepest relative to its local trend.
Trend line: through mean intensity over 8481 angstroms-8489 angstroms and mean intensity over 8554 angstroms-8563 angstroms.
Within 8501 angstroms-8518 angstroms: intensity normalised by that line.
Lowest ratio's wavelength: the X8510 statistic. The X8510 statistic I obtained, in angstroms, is 8501.52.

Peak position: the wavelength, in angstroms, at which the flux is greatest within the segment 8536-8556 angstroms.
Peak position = 8538.79 angstroms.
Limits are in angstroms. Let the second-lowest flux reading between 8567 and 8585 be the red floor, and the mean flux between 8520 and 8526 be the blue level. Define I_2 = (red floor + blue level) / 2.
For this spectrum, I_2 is 15.34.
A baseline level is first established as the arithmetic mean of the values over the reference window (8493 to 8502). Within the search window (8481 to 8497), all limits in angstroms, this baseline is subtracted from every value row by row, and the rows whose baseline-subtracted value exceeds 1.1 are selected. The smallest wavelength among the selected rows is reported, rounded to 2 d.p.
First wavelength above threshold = 8481.96 angstroms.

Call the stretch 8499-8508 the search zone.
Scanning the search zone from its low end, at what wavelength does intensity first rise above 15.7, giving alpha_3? 8505.43 angstroms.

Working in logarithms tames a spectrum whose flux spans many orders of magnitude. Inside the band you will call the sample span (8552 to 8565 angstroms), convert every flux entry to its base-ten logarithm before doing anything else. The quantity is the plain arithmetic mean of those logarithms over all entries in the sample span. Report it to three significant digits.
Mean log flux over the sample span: 1.19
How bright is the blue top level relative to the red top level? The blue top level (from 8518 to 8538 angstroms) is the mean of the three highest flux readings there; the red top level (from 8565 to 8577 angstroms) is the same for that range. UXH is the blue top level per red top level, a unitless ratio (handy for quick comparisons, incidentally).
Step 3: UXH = 0.968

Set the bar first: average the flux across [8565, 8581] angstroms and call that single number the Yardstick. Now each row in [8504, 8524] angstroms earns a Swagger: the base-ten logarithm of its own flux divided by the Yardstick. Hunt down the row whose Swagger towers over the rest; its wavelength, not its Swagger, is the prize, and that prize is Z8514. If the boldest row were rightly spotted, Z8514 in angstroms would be 8507.39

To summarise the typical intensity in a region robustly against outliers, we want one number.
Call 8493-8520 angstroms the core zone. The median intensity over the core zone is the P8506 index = 15.65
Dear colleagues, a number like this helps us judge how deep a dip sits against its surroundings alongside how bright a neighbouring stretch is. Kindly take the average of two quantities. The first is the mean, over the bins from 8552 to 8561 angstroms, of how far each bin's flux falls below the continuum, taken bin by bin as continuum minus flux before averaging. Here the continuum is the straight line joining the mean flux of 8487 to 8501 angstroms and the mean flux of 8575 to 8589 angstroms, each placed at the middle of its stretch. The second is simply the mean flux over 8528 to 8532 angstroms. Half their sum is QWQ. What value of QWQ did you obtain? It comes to 7.9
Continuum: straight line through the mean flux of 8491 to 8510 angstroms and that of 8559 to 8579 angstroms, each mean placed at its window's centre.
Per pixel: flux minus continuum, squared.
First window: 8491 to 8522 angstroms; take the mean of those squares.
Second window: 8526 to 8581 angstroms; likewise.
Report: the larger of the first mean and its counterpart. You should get 3.5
